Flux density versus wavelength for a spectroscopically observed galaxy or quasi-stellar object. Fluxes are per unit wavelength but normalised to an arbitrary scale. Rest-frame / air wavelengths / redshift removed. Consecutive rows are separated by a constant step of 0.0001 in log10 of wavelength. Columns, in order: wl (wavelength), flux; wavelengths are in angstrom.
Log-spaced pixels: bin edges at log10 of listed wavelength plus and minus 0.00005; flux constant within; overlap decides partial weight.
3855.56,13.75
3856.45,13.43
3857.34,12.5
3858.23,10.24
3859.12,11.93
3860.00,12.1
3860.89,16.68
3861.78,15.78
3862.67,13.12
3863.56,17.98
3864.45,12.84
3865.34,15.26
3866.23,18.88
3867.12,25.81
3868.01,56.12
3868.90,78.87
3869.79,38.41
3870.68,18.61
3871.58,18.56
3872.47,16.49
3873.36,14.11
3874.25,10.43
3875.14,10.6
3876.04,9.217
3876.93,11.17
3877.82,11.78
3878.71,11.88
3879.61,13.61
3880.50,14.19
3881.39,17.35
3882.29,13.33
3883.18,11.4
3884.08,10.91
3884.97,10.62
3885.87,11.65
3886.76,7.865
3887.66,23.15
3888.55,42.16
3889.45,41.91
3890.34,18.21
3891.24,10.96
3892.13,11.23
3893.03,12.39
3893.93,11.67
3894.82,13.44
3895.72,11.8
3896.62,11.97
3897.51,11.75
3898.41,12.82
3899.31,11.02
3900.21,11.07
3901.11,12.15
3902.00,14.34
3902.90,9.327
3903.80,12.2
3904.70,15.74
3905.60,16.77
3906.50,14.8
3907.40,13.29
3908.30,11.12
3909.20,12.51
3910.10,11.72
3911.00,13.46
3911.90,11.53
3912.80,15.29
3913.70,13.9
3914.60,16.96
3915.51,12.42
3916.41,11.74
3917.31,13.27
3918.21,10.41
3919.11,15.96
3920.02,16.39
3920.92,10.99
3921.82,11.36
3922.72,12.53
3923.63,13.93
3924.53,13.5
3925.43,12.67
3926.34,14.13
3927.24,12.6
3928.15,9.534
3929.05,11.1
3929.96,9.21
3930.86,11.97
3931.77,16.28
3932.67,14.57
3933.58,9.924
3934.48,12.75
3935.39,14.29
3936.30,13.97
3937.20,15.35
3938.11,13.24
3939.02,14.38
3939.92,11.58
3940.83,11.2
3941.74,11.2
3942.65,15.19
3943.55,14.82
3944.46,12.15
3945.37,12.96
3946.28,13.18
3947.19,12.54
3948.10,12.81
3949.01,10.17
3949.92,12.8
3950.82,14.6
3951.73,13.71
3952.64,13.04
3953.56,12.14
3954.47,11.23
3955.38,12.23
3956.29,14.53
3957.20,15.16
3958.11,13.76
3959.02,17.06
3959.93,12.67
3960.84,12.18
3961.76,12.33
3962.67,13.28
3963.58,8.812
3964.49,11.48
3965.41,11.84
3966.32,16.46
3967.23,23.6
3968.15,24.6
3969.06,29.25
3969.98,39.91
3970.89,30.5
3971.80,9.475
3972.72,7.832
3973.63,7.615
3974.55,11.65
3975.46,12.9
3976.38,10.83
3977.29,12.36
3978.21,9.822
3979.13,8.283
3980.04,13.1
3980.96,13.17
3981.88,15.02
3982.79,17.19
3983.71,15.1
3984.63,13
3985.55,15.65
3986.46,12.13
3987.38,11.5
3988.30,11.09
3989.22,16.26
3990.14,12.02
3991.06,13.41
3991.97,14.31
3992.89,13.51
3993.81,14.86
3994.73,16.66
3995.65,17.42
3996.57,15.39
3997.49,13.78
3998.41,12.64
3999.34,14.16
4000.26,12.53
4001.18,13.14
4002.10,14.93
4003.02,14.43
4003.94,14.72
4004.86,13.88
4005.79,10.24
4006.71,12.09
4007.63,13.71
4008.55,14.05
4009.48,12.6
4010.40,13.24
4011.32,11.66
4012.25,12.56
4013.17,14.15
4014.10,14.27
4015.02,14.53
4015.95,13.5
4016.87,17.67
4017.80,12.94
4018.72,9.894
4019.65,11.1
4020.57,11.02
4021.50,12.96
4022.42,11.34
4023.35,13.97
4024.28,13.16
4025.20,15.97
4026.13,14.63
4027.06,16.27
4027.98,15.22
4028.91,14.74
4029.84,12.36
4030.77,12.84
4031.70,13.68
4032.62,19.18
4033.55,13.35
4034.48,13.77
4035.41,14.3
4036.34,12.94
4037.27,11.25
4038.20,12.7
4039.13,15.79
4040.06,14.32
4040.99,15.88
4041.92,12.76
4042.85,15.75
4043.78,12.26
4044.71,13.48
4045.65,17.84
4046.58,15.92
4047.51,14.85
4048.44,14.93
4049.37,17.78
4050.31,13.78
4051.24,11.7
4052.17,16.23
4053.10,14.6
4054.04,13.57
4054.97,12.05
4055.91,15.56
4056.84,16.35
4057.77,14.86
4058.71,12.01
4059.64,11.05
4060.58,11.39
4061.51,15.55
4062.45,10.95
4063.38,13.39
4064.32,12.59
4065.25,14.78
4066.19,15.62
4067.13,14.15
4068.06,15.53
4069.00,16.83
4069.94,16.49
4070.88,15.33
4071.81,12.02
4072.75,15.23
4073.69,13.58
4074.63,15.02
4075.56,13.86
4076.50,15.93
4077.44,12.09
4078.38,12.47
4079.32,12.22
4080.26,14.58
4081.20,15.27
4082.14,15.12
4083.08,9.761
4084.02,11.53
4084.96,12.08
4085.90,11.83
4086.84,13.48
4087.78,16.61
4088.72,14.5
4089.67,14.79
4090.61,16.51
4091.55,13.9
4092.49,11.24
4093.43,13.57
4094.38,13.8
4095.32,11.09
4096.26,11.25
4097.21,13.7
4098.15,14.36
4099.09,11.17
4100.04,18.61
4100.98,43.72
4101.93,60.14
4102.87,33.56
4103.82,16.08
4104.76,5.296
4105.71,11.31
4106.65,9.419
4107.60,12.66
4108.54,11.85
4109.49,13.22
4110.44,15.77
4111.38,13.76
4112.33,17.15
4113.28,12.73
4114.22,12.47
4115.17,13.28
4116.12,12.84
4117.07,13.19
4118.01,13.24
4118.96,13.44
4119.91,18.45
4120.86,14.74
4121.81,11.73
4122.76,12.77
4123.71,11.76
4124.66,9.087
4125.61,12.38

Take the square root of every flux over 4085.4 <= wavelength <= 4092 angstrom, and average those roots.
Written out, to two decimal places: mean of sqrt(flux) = 3.80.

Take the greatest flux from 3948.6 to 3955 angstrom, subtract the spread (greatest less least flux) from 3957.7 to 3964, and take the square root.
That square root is 2.5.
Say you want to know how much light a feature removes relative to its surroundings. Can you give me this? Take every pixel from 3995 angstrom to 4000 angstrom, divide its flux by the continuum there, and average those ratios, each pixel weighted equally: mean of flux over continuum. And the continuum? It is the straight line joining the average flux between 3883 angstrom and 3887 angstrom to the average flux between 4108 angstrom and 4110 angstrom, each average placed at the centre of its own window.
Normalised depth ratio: 1.27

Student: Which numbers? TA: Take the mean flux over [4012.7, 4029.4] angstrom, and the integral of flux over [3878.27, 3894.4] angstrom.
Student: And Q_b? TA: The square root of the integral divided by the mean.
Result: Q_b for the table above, 4.38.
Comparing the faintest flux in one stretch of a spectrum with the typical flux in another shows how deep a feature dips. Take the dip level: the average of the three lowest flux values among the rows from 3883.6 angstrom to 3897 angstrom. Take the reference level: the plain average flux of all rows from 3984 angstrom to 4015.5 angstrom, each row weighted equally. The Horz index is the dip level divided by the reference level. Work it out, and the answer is 0.72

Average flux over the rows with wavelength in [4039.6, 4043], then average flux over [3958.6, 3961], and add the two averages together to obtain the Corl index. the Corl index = 29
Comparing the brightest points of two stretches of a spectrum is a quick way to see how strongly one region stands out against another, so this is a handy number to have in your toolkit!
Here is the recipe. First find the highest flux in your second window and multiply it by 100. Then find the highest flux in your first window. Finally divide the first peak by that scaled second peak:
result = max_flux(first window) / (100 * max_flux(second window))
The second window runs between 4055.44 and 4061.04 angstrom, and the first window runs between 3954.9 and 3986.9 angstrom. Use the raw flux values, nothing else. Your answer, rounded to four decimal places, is 0.0244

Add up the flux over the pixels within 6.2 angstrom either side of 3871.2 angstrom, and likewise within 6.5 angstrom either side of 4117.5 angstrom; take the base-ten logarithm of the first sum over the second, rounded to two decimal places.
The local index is 0.25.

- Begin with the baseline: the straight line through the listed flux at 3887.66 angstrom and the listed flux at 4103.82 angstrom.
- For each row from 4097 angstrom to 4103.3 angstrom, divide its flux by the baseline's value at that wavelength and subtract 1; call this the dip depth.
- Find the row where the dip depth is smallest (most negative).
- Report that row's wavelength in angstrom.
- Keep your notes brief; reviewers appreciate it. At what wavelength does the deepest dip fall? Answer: 4099.09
